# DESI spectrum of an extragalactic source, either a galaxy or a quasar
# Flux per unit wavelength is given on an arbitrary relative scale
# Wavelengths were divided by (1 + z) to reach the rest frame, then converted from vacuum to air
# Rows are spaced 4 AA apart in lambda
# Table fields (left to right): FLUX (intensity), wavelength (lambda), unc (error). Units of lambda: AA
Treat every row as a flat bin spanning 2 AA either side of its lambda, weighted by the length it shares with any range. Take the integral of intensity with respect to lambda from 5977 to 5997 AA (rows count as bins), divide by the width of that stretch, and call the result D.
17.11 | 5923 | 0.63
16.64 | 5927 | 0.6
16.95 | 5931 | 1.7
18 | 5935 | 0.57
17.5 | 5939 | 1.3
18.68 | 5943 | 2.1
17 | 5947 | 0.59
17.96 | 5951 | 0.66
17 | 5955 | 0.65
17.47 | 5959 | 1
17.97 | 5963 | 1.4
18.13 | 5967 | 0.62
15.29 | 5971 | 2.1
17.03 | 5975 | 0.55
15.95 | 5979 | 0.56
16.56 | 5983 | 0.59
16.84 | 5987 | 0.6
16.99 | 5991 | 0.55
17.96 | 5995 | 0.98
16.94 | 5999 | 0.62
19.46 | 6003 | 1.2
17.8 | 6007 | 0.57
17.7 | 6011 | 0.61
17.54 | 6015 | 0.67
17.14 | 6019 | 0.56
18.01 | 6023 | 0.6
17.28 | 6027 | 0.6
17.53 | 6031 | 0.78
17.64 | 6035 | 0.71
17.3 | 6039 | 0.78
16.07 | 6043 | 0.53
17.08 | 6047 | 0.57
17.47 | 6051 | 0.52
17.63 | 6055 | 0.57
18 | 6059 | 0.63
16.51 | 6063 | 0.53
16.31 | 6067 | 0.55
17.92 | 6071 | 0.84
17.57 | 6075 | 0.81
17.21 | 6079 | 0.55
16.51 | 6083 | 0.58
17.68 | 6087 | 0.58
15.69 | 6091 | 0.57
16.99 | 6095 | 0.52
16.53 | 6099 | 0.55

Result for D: 16.9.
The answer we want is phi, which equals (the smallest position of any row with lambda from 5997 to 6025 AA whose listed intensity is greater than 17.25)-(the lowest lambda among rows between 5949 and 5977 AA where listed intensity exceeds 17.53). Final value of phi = 52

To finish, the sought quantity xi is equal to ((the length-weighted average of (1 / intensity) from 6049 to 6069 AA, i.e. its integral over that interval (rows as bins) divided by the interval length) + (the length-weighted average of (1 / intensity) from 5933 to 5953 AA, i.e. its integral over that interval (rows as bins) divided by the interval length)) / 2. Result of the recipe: 0.0572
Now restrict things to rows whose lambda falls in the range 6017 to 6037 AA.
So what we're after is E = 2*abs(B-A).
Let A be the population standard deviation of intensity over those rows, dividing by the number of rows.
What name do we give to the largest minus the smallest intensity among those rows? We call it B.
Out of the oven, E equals 1.1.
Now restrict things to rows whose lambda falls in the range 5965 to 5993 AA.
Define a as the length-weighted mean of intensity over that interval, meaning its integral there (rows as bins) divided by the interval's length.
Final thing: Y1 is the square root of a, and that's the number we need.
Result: 4.08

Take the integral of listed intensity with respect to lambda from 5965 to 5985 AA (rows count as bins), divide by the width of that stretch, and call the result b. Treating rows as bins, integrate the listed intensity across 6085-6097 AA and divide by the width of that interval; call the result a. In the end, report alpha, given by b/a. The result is 0.99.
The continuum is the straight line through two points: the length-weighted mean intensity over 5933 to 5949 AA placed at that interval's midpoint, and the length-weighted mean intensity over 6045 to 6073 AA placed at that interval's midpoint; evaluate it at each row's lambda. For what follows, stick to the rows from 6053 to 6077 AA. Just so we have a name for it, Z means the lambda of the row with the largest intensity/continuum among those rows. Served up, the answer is 6059 AA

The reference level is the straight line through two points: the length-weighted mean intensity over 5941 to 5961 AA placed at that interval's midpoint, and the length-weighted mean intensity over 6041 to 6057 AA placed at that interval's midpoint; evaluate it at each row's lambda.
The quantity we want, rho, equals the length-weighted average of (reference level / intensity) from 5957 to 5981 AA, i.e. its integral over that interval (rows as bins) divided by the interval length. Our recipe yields 1.04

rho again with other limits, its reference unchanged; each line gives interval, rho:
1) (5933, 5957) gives 1.00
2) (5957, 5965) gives 0.99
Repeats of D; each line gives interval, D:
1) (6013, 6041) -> 17.5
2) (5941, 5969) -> 17.7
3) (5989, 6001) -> 17.3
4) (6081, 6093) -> 16.6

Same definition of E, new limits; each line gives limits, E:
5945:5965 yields 1.1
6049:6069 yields 2.1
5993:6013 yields 3.4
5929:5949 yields 2.2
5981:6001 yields 1.9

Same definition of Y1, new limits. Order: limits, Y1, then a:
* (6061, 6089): 4.14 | 17.1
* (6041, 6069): 4.12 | 17.0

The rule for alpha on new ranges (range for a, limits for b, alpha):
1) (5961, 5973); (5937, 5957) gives 1.03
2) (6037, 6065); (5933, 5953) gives 1.04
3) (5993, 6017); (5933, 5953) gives 1.00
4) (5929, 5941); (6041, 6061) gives 0.99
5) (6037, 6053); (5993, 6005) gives 1.07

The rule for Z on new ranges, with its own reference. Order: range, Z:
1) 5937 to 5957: 5943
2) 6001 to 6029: 6003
